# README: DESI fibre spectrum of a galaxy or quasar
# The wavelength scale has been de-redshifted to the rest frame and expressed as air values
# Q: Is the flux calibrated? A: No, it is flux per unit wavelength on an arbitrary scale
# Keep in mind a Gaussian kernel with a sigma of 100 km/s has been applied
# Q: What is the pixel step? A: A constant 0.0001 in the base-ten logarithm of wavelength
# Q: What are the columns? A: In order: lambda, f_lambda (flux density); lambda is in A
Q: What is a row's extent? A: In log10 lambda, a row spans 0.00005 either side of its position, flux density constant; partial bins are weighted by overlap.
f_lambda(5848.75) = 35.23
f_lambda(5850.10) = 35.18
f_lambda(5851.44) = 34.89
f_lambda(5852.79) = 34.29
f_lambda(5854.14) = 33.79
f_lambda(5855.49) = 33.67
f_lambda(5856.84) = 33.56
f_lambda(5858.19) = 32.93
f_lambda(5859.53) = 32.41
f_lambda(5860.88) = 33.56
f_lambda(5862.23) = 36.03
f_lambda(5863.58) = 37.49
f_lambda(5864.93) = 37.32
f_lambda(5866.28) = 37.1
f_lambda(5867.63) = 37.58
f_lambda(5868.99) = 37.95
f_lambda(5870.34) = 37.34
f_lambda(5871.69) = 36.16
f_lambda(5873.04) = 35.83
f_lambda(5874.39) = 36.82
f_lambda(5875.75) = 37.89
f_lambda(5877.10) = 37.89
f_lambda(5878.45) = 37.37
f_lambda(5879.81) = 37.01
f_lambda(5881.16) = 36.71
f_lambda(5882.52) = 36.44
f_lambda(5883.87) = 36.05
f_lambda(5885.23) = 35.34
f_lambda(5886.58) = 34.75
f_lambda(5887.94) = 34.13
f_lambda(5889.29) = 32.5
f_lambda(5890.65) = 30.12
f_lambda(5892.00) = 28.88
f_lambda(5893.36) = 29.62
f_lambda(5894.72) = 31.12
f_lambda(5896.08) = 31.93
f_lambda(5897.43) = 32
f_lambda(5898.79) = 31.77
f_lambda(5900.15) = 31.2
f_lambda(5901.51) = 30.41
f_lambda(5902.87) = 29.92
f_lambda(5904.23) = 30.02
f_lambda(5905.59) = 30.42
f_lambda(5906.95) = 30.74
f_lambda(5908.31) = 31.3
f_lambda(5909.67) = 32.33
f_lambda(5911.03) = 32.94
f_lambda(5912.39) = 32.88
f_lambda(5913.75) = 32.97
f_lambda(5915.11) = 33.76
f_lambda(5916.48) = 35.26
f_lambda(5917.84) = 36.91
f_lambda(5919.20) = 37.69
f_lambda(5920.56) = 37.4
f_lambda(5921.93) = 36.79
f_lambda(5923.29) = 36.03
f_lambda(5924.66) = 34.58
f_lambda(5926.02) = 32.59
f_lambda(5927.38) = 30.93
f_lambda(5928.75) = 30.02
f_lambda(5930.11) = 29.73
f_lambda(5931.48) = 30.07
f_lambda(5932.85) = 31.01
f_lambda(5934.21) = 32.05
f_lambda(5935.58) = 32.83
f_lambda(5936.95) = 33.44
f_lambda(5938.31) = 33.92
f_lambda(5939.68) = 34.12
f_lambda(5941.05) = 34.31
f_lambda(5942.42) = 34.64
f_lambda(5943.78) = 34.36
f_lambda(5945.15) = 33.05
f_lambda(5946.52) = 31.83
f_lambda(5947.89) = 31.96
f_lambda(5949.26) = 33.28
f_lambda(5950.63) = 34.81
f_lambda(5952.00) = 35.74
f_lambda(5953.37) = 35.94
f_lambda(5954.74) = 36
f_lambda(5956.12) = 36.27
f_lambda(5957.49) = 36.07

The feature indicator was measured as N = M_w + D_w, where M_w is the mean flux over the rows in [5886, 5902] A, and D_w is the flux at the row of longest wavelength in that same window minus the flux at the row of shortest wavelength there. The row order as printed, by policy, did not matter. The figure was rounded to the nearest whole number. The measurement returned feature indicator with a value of 27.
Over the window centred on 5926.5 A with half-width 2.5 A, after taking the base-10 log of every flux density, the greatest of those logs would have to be 1.54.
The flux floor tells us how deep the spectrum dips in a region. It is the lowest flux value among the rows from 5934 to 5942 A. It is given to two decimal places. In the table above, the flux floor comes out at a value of 32.05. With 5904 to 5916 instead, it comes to 30.02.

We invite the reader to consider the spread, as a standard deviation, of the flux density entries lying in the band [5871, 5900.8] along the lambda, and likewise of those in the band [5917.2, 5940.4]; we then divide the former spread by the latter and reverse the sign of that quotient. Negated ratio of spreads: -1.1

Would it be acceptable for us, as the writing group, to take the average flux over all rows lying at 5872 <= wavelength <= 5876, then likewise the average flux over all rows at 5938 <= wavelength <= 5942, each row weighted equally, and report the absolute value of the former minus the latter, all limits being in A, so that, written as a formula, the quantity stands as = 3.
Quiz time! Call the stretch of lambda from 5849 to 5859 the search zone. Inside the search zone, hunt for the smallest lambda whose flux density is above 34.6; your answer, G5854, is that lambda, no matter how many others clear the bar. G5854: 5850.10 A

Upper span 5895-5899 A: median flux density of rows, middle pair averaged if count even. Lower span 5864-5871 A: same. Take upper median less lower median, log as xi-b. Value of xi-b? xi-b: -5.4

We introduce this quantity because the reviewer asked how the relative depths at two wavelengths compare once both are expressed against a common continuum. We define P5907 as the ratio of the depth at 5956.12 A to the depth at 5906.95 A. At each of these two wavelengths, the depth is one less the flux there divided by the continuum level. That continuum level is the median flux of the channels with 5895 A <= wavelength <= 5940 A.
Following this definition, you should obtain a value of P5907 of -2.5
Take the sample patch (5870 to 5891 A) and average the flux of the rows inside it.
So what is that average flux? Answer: 35.8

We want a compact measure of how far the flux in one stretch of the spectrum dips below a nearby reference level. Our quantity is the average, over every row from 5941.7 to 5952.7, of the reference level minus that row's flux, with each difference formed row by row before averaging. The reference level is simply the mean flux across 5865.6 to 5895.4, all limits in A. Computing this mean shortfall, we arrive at 1.5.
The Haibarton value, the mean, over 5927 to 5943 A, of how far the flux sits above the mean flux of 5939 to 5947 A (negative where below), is -1.5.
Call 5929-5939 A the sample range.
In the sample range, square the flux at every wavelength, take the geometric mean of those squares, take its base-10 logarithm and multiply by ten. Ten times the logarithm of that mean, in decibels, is 30.1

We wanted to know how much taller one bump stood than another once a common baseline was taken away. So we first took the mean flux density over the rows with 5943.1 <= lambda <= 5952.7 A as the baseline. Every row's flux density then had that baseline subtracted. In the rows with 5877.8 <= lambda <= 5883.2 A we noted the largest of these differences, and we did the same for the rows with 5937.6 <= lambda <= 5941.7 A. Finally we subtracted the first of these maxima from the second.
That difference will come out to -3.1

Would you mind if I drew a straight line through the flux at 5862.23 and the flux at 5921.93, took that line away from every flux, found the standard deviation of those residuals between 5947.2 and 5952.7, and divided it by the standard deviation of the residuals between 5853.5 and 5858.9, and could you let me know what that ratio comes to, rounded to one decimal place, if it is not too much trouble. 4.1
